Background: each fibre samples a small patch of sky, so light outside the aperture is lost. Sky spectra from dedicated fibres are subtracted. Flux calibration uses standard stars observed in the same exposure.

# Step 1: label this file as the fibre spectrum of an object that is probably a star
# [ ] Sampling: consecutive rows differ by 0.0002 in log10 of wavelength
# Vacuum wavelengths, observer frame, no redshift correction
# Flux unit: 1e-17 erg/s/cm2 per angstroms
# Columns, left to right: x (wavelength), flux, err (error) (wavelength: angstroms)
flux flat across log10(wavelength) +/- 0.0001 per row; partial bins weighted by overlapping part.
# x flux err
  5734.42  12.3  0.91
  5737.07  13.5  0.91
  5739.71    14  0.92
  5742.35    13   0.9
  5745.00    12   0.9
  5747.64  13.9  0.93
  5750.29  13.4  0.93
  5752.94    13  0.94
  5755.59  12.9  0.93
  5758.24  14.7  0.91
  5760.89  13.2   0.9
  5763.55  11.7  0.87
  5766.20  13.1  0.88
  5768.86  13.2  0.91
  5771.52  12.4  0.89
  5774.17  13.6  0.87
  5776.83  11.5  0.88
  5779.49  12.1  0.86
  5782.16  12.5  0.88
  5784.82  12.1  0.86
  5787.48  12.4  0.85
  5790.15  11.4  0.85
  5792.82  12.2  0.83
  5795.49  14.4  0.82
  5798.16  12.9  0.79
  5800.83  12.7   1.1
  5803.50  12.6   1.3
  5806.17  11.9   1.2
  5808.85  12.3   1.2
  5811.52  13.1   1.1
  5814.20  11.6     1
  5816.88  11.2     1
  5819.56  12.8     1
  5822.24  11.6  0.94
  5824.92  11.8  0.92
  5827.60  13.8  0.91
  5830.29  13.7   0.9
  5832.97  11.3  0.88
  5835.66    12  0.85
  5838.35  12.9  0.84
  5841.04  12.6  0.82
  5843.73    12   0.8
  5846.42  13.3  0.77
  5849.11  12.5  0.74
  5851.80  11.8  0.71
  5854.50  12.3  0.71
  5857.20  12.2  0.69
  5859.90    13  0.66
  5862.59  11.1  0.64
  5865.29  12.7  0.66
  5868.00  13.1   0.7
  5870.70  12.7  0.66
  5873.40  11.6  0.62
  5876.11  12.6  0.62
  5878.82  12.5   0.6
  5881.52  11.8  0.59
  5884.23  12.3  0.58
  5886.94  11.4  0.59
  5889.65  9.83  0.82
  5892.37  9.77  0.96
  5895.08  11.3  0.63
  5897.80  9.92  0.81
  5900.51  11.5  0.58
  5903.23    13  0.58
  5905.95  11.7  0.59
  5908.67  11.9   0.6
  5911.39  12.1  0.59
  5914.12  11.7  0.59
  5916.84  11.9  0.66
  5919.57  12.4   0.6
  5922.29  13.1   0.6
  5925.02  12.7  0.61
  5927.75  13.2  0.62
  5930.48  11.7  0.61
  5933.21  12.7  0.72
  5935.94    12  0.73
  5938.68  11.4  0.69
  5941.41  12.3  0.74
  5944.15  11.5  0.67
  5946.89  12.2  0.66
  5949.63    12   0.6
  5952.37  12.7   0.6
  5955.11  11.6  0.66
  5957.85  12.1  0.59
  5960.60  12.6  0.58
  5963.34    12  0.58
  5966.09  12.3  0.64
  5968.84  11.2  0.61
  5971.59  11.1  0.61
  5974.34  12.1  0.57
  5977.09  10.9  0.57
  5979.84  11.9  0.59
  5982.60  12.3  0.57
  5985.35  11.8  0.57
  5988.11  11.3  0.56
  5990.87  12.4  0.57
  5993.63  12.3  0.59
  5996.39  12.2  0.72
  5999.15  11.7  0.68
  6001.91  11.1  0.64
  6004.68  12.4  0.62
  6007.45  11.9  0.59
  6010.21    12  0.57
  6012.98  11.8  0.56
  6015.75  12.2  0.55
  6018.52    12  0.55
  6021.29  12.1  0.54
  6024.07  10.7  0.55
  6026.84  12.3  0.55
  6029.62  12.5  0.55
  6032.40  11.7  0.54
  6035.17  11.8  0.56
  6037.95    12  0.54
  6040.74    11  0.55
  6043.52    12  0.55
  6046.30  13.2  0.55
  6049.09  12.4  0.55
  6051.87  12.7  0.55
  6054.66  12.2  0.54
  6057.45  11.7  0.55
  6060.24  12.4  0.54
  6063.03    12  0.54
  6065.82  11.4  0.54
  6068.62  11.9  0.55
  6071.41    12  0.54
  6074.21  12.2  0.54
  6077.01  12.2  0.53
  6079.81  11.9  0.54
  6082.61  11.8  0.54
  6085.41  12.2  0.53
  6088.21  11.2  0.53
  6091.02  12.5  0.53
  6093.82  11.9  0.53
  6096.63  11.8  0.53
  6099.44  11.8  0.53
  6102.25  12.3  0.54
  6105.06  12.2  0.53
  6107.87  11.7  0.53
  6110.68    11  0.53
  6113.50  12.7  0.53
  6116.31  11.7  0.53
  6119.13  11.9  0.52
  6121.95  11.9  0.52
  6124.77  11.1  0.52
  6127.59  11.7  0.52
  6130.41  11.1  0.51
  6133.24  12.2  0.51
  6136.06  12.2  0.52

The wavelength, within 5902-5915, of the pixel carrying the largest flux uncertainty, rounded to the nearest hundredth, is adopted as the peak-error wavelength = 5908.67 angstroms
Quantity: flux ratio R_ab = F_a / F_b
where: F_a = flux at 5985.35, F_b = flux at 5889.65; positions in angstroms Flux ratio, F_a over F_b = 1.20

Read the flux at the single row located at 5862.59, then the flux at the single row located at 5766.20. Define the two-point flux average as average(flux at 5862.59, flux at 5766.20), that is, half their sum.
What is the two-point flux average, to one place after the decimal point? 12.1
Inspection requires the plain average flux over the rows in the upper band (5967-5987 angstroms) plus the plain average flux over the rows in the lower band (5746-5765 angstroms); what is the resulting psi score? 24.9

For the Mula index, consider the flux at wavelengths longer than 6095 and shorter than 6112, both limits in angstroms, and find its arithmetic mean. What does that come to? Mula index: 11.8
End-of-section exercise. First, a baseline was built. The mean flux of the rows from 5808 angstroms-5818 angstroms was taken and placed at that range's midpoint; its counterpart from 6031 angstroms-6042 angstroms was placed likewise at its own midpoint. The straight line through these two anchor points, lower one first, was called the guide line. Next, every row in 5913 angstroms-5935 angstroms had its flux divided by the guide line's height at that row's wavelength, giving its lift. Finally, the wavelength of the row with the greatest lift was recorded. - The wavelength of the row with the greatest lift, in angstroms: 5927.75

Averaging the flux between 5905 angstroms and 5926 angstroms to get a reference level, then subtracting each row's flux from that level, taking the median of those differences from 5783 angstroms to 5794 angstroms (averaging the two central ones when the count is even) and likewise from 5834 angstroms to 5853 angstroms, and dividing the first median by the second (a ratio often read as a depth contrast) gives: -0.1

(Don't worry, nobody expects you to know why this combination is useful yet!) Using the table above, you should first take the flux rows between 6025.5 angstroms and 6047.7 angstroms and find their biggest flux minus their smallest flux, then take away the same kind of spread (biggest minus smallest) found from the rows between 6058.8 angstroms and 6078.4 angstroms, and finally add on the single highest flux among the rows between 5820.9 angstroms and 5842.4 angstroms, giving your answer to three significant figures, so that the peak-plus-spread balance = 15.0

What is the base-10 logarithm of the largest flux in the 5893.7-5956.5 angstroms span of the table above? 1.12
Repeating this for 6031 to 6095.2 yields 1.12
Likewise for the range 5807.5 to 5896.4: 1.14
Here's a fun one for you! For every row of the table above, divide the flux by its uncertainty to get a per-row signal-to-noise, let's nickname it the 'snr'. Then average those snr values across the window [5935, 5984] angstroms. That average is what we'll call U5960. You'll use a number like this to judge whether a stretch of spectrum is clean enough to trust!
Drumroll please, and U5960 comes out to 19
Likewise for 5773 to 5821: 13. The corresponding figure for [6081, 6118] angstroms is 22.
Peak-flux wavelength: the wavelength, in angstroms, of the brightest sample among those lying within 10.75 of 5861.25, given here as 5868.00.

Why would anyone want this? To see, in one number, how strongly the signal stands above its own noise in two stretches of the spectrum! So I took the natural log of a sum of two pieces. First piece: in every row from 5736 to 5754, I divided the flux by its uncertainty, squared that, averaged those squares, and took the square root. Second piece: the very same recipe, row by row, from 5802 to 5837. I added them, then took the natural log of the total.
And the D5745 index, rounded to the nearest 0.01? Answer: 3.29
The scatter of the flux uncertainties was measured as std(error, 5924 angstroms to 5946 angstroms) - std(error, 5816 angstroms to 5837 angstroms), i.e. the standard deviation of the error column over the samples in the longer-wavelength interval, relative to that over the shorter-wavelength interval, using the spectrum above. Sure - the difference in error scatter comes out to 0.001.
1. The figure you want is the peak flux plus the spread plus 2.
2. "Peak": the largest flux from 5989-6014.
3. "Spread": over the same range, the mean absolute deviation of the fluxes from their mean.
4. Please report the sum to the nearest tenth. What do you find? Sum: 14.7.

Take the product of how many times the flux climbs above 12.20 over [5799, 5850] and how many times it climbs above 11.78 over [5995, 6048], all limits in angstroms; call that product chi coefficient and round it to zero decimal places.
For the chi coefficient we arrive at 154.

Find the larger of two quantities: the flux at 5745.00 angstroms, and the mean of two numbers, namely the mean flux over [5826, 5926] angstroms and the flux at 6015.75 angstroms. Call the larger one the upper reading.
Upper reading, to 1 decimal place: 12.2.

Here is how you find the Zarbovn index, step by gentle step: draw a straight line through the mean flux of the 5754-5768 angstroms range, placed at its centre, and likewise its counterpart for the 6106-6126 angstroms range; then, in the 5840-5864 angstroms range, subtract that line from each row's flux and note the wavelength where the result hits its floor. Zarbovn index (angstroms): 5862.59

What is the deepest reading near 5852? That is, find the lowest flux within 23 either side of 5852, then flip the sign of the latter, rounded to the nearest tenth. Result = -11.1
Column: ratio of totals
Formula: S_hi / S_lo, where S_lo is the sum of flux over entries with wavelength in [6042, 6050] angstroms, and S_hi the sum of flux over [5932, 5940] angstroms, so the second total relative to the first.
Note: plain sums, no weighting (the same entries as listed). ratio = 0.96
